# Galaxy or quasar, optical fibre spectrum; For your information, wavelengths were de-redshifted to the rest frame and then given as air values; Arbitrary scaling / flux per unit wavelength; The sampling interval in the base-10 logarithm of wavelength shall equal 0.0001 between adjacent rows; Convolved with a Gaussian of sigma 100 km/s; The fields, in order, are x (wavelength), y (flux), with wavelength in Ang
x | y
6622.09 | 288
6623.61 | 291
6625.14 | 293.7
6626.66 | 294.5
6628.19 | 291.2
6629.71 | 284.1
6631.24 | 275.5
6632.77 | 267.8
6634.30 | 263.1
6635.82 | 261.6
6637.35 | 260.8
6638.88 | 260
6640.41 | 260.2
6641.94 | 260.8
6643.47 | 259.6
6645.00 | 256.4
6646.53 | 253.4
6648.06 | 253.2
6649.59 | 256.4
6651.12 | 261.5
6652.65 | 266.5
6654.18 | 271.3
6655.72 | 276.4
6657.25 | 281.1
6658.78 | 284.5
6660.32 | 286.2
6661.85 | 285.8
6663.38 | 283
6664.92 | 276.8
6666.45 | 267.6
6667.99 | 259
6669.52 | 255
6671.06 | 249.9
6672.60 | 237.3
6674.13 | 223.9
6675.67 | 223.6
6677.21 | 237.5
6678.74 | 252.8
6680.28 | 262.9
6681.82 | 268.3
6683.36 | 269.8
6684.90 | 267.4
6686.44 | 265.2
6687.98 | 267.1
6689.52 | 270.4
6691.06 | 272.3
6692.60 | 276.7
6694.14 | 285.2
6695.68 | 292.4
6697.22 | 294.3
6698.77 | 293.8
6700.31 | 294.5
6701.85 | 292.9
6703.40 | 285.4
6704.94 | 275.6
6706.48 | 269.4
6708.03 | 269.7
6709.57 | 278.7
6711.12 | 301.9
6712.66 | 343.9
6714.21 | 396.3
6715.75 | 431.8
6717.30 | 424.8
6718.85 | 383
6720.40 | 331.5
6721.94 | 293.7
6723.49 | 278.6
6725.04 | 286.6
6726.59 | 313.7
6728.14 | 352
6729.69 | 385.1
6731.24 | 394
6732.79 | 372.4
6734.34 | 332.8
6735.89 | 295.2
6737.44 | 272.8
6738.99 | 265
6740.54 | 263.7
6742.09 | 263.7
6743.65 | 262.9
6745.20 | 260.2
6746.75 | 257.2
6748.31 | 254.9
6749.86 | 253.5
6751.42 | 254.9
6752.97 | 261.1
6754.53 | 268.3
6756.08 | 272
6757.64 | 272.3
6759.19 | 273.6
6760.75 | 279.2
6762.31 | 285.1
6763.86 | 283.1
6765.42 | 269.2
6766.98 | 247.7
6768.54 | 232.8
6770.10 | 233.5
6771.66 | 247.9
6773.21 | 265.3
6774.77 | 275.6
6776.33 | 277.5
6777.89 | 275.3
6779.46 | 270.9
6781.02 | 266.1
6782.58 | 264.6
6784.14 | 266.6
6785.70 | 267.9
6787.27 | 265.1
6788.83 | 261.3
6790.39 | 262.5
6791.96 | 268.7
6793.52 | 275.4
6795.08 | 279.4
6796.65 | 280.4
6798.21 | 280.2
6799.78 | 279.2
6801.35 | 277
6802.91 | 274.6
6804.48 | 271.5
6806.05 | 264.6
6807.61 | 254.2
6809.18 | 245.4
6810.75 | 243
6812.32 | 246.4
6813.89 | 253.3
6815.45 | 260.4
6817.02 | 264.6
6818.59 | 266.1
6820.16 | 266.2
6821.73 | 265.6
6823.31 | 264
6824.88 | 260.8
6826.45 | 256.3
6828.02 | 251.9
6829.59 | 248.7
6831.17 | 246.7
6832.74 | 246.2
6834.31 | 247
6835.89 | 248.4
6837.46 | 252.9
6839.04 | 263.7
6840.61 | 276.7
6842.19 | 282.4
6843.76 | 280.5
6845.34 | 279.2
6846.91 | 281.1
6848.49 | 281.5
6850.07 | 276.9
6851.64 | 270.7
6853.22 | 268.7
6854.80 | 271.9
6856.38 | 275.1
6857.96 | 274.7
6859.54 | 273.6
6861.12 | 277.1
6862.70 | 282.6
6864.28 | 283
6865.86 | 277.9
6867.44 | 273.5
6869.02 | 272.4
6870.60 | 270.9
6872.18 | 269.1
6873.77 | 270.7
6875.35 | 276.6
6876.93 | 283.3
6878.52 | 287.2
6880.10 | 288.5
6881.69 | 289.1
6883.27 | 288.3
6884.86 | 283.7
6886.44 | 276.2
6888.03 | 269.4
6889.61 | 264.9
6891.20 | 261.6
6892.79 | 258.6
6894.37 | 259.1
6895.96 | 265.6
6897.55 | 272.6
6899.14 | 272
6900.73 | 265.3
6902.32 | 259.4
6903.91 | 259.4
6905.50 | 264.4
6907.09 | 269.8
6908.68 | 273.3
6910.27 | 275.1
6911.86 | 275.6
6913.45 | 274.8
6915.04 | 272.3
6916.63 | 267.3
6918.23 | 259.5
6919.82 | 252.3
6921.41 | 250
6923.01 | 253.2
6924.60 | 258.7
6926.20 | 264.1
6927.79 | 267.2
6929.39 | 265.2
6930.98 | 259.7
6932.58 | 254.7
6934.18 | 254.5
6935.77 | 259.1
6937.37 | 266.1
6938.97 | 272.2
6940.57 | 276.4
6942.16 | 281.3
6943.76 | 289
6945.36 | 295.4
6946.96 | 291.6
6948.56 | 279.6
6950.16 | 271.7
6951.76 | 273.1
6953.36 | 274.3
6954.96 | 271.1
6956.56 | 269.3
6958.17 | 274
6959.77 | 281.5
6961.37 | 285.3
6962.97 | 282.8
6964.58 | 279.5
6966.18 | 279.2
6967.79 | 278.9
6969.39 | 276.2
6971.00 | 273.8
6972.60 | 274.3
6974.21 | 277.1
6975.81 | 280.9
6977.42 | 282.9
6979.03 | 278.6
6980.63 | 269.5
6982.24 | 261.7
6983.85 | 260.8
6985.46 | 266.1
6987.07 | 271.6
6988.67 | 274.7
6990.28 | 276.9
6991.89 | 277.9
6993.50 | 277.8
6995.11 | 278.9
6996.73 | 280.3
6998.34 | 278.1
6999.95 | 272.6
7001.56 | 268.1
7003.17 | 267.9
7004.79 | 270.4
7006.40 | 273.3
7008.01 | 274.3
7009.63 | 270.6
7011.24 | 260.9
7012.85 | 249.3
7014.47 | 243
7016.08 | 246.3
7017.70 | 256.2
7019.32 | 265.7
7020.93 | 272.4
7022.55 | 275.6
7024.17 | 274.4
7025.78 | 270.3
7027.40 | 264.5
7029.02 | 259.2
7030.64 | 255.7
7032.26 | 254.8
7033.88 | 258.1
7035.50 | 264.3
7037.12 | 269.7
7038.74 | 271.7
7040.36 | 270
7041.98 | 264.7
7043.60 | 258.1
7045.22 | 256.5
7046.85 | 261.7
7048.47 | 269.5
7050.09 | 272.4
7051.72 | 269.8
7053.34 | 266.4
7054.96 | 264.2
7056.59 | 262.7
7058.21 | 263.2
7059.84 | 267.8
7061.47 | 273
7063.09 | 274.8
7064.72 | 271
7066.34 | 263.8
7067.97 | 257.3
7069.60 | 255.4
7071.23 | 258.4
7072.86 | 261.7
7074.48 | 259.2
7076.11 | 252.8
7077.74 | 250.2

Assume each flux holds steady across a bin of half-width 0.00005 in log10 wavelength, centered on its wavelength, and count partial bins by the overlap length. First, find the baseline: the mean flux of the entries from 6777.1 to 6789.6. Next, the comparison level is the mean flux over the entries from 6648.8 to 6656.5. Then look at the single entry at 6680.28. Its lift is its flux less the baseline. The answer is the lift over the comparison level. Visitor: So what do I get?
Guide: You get -0.016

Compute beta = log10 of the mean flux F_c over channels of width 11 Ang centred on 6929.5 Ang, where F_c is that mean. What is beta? 2.416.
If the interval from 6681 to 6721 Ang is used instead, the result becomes 2.483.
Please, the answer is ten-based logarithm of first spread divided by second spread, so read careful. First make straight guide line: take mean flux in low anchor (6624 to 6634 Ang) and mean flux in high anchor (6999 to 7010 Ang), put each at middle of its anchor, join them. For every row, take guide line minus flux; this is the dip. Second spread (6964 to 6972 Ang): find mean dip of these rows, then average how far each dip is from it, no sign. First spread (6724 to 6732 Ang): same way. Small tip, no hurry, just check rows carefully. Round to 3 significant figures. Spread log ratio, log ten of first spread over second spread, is 1.28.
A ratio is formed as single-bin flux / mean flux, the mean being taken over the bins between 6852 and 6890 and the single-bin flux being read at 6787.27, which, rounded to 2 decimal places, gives 0.96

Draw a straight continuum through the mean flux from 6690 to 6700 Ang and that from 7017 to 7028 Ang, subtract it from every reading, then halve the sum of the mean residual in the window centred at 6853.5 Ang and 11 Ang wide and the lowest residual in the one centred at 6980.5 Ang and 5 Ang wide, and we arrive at -6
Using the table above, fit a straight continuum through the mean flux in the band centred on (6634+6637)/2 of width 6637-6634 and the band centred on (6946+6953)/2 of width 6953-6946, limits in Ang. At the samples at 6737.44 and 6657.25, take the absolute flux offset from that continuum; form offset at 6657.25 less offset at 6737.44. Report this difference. 13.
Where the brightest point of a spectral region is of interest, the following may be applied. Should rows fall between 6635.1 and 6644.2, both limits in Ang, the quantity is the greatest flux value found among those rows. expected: 261.6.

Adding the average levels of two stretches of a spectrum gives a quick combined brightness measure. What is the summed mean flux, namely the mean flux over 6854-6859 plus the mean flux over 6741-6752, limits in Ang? 532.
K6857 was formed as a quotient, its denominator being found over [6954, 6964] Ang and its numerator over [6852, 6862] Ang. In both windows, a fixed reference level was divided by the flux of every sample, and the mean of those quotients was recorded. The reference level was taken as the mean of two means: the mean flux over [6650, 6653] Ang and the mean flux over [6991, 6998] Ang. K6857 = 1.01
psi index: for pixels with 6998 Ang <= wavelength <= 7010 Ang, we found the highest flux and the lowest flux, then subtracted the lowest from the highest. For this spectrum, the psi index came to 10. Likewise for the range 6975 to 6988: 22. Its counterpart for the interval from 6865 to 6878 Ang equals 14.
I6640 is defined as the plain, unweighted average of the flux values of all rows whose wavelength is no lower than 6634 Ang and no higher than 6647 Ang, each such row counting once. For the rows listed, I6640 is 260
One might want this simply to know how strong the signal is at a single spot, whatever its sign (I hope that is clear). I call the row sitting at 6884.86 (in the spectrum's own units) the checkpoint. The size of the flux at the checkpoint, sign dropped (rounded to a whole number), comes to 284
